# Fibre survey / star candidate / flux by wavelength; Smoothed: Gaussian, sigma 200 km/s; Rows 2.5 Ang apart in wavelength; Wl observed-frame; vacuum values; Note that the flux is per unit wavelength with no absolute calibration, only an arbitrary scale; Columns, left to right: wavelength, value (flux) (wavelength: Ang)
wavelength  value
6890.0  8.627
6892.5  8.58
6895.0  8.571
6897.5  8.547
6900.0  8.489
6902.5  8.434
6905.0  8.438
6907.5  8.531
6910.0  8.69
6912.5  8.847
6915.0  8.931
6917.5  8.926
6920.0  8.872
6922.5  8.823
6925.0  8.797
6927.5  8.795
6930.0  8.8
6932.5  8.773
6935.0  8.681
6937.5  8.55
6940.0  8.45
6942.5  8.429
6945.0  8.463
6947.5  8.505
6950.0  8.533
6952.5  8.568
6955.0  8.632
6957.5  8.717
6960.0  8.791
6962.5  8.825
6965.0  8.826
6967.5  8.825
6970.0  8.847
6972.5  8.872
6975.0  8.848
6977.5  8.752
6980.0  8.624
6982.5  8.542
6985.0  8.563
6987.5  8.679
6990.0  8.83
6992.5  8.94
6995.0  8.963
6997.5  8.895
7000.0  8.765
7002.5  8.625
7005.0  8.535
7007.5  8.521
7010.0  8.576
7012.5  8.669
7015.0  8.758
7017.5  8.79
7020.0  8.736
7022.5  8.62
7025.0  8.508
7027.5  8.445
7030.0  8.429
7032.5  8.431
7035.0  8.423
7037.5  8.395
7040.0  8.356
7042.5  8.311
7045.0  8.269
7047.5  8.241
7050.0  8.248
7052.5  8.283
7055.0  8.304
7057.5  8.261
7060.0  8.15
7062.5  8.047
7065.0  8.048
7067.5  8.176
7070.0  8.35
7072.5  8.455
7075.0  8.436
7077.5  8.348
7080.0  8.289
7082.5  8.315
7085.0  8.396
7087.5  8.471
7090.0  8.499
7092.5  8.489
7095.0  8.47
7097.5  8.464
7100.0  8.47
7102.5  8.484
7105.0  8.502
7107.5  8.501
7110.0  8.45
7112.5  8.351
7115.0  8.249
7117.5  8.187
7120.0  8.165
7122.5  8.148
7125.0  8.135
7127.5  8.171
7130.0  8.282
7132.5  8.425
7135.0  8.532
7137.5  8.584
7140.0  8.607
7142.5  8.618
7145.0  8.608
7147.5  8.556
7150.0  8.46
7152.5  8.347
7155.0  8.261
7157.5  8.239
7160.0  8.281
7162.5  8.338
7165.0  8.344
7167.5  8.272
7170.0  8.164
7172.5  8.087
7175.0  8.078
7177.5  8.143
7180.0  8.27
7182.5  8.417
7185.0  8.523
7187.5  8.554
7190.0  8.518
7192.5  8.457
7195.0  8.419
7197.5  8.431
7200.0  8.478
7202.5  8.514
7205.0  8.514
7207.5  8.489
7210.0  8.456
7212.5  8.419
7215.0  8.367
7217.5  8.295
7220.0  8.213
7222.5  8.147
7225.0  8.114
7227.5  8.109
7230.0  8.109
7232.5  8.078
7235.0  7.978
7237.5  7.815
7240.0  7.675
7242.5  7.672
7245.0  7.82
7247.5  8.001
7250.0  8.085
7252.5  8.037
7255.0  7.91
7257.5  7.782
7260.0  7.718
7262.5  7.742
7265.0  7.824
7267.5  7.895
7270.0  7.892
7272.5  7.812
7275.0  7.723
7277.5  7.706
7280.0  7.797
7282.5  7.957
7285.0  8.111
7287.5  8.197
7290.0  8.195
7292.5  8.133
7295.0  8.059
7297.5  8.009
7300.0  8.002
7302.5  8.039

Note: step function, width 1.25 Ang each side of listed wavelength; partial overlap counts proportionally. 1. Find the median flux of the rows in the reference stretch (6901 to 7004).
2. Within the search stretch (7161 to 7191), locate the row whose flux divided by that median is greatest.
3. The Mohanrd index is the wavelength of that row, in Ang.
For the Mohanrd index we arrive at 7187.5 Ang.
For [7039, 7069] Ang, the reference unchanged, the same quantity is 7040.0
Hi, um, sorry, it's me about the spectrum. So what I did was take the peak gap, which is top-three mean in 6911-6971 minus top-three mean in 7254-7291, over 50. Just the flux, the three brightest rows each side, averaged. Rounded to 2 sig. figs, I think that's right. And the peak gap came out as 0.015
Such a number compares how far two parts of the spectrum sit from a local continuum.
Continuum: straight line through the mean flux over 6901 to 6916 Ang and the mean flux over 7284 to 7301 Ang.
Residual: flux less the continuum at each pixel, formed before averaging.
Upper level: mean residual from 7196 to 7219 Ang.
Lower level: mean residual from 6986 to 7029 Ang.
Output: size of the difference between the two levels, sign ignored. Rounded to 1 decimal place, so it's 0.0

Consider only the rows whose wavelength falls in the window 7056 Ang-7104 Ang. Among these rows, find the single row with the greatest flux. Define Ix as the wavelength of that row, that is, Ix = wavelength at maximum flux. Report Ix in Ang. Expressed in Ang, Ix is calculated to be 7090.0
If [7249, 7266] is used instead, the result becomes 7250.0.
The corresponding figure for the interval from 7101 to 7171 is 7142.5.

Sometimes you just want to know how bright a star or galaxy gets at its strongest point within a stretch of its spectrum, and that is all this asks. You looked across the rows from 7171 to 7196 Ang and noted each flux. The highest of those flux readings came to 8.554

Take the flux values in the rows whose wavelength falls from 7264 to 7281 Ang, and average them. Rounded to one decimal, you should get 7.8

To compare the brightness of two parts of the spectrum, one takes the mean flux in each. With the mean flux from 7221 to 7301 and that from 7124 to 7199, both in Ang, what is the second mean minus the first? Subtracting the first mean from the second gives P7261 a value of 0.43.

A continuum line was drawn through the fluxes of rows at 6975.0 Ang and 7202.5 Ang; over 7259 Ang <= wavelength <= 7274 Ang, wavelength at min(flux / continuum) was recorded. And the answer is 7260.0 Ang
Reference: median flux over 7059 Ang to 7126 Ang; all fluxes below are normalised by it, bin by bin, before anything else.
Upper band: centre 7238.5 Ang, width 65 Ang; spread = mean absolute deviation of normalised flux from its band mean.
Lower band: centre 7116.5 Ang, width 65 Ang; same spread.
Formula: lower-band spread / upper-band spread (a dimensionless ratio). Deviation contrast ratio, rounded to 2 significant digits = 0.64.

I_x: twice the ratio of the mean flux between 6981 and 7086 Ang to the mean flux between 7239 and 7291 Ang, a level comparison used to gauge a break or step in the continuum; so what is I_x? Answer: 2.15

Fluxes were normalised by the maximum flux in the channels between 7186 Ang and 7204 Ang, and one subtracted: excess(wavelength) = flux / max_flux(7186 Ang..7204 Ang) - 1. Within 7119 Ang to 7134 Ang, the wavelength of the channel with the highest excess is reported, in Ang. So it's 7132.5 Ang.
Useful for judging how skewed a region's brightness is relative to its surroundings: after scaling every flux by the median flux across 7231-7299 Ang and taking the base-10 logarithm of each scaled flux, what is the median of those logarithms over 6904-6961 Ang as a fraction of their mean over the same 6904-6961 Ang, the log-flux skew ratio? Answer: 1.02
